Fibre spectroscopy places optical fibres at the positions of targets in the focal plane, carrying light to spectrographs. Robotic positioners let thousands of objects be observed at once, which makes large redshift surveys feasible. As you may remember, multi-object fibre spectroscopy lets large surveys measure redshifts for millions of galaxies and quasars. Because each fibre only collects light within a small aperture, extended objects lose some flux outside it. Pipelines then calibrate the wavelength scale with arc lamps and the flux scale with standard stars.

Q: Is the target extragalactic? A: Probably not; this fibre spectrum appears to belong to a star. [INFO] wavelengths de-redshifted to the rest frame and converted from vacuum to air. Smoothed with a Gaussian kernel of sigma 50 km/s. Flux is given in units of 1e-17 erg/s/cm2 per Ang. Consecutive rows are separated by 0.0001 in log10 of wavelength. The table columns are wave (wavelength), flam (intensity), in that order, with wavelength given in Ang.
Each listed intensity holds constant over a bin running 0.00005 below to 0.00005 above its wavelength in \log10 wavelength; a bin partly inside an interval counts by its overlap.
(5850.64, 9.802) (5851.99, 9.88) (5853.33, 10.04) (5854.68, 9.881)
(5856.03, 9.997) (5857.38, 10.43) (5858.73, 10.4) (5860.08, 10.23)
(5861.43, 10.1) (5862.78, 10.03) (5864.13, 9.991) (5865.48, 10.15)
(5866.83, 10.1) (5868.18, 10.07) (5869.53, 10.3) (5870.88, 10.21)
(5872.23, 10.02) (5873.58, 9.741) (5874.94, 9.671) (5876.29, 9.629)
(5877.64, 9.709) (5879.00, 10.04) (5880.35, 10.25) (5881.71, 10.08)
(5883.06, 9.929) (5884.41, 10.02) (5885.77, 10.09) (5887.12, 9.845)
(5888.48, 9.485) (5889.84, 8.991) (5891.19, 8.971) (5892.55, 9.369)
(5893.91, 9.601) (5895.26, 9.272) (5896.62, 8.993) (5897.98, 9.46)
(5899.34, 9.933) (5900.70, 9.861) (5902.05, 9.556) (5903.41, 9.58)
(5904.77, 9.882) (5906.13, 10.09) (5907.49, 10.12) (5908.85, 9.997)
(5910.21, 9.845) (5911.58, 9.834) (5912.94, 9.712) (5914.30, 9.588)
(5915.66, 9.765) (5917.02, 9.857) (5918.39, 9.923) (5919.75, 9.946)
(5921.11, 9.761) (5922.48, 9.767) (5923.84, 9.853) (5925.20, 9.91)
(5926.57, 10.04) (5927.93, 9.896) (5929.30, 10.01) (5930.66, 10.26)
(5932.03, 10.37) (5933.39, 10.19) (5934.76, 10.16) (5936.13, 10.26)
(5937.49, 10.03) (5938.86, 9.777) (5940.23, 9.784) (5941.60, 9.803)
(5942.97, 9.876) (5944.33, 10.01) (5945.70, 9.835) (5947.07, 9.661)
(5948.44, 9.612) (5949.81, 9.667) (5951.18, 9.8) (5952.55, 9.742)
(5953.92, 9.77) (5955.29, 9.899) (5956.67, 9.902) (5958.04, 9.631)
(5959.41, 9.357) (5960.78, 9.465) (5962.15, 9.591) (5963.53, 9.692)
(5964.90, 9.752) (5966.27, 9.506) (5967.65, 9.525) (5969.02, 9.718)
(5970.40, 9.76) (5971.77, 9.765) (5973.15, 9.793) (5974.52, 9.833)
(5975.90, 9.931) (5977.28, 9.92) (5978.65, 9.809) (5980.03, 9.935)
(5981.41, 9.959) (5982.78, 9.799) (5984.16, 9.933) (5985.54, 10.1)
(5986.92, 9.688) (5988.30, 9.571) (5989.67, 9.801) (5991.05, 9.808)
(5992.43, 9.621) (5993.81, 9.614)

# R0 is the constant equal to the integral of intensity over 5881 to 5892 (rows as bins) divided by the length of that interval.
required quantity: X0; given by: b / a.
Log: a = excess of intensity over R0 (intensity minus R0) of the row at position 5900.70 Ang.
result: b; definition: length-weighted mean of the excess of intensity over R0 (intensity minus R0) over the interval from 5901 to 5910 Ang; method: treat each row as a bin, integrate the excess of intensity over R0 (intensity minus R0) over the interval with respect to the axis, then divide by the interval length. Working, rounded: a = 0.19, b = 0.20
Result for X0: 1.0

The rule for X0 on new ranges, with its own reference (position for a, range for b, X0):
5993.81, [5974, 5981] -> -3.7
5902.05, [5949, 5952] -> -0.5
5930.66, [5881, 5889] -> 0.4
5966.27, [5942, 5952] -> -0.6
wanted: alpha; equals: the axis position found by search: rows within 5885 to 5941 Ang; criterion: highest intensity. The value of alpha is 5932.03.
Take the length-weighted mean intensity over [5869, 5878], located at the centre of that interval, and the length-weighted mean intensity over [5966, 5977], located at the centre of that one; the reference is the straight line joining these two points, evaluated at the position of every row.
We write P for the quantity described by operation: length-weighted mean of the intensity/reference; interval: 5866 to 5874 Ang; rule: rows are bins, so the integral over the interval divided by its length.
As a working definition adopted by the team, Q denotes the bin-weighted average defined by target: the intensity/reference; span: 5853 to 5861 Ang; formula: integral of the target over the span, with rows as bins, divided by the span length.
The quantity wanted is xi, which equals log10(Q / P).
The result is 0.002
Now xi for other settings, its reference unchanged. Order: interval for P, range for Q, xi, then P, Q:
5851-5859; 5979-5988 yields 0.001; 1.01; 1.02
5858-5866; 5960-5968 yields -0.017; 1.02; 0.98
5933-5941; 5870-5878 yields -0.012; 1.02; 1.00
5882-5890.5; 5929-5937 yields 0.024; 0.99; 1.04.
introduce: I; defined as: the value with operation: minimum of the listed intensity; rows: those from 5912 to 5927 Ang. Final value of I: 9.588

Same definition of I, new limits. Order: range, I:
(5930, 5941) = 9.777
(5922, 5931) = 9.767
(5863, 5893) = 8.971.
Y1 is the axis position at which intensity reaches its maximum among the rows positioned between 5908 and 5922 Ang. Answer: 5908.85 Ang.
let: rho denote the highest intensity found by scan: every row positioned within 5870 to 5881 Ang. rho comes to 10.25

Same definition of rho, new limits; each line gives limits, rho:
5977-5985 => 9.959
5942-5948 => 10.01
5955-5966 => 9.902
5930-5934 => 10.37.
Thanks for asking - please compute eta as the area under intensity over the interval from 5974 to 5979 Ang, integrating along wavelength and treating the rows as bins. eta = 49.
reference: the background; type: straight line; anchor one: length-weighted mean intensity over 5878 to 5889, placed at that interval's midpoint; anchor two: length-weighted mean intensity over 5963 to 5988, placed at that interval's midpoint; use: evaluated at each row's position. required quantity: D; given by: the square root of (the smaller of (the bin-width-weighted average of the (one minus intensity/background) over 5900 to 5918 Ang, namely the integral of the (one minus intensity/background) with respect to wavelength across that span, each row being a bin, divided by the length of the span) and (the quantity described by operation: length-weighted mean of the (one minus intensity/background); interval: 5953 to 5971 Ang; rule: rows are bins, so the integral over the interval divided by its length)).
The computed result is 0.097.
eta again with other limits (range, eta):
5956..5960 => 39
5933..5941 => 80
